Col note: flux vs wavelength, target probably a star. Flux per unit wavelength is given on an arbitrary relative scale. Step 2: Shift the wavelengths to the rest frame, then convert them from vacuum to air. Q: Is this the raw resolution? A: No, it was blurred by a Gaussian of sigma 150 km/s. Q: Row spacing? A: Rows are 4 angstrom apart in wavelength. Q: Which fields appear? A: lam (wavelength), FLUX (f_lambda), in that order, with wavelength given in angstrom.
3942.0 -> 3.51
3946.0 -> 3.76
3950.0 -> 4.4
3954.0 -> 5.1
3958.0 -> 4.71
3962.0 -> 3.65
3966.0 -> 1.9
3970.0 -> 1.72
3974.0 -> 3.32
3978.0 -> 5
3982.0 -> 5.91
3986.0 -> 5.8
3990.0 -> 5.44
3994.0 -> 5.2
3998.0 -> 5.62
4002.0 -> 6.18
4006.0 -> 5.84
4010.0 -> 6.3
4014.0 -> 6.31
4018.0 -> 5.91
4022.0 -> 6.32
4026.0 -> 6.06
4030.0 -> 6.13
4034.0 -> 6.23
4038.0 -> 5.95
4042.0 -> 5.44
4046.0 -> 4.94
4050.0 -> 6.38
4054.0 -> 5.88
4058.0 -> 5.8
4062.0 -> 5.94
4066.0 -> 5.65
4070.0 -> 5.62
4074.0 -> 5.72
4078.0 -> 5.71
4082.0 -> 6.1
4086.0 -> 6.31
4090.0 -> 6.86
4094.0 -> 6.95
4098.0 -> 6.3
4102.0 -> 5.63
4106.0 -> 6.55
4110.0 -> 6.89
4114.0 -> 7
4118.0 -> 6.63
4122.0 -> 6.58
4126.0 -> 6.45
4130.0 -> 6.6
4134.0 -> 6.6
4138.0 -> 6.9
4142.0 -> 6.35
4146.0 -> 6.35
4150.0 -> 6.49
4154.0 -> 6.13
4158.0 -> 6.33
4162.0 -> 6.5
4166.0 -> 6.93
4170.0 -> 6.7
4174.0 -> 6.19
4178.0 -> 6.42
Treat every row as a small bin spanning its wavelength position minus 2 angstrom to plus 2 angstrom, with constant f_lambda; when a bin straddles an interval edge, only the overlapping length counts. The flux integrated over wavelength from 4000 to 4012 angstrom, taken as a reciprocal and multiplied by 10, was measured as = 0.136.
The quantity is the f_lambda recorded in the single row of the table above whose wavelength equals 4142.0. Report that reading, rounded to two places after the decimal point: 6.35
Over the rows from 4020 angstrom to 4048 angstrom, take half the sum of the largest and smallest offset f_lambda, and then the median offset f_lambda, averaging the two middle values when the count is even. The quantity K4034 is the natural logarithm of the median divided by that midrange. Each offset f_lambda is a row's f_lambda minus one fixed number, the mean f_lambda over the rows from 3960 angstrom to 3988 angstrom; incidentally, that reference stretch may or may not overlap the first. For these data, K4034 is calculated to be 0.22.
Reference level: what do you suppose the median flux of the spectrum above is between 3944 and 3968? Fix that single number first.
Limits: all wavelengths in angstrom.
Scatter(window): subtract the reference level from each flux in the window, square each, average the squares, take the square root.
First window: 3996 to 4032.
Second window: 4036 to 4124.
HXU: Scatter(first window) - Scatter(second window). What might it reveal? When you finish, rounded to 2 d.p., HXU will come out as -0.11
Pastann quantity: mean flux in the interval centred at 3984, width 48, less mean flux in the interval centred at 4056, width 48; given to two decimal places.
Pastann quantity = -1.14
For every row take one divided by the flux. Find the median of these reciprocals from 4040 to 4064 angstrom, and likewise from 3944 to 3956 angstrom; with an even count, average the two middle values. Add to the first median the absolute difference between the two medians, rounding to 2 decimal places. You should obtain 0.23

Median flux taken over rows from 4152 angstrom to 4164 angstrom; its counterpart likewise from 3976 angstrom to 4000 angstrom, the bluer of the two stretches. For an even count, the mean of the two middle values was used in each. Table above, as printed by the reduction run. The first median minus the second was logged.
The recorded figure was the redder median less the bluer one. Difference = 0.80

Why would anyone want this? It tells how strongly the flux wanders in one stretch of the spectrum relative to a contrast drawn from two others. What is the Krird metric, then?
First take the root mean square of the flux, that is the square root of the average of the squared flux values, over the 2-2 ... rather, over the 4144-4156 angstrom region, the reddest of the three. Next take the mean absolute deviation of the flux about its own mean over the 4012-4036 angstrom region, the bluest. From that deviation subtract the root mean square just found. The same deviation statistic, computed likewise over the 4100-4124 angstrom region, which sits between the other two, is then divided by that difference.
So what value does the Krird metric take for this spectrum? -0.049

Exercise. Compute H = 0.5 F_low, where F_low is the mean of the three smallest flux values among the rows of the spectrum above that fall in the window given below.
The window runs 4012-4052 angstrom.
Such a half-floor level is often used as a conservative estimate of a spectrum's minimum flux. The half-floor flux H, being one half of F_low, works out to 2.7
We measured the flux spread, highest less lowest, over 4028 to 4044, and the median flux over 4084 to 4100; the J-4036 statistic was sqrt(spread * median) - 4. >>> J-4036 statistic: -1.7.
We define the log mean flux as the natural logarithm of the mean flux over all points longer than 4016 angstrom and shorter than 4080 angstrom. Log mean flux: 1.77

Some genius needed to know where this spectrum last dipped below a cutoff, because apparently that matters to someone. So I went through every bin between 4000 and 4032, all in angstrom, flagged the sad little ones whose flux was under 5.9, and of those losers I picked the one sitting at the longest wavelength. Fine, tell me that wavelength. 4006.0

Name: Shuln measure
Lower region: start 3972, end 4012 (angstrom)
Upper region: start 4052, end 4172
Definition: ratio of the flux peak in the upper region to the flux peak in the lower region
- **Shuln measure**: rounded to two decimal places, 1.11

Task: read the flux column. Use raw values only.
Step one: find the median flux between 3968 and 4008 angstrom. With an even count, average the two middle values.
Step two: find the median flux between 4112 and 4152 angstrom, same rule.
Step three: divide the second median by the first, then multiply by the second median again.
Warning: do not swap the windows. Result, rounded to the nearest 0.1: 7.9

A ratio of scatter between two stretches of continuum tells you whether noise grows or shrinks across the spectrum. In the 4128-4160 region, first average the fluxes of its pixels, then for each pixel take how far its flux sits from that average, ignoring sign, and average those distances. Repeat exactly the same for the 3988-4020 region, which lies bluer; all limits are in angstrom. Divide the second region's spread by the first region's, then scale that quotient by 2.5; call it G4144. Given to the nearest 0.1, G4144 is 4.5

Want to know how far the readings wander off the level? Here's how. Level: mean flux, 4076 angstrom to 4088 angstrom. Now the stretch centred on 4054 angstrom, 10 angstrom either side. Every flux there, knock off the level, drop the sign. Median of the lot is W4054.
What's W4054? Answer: 0.24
